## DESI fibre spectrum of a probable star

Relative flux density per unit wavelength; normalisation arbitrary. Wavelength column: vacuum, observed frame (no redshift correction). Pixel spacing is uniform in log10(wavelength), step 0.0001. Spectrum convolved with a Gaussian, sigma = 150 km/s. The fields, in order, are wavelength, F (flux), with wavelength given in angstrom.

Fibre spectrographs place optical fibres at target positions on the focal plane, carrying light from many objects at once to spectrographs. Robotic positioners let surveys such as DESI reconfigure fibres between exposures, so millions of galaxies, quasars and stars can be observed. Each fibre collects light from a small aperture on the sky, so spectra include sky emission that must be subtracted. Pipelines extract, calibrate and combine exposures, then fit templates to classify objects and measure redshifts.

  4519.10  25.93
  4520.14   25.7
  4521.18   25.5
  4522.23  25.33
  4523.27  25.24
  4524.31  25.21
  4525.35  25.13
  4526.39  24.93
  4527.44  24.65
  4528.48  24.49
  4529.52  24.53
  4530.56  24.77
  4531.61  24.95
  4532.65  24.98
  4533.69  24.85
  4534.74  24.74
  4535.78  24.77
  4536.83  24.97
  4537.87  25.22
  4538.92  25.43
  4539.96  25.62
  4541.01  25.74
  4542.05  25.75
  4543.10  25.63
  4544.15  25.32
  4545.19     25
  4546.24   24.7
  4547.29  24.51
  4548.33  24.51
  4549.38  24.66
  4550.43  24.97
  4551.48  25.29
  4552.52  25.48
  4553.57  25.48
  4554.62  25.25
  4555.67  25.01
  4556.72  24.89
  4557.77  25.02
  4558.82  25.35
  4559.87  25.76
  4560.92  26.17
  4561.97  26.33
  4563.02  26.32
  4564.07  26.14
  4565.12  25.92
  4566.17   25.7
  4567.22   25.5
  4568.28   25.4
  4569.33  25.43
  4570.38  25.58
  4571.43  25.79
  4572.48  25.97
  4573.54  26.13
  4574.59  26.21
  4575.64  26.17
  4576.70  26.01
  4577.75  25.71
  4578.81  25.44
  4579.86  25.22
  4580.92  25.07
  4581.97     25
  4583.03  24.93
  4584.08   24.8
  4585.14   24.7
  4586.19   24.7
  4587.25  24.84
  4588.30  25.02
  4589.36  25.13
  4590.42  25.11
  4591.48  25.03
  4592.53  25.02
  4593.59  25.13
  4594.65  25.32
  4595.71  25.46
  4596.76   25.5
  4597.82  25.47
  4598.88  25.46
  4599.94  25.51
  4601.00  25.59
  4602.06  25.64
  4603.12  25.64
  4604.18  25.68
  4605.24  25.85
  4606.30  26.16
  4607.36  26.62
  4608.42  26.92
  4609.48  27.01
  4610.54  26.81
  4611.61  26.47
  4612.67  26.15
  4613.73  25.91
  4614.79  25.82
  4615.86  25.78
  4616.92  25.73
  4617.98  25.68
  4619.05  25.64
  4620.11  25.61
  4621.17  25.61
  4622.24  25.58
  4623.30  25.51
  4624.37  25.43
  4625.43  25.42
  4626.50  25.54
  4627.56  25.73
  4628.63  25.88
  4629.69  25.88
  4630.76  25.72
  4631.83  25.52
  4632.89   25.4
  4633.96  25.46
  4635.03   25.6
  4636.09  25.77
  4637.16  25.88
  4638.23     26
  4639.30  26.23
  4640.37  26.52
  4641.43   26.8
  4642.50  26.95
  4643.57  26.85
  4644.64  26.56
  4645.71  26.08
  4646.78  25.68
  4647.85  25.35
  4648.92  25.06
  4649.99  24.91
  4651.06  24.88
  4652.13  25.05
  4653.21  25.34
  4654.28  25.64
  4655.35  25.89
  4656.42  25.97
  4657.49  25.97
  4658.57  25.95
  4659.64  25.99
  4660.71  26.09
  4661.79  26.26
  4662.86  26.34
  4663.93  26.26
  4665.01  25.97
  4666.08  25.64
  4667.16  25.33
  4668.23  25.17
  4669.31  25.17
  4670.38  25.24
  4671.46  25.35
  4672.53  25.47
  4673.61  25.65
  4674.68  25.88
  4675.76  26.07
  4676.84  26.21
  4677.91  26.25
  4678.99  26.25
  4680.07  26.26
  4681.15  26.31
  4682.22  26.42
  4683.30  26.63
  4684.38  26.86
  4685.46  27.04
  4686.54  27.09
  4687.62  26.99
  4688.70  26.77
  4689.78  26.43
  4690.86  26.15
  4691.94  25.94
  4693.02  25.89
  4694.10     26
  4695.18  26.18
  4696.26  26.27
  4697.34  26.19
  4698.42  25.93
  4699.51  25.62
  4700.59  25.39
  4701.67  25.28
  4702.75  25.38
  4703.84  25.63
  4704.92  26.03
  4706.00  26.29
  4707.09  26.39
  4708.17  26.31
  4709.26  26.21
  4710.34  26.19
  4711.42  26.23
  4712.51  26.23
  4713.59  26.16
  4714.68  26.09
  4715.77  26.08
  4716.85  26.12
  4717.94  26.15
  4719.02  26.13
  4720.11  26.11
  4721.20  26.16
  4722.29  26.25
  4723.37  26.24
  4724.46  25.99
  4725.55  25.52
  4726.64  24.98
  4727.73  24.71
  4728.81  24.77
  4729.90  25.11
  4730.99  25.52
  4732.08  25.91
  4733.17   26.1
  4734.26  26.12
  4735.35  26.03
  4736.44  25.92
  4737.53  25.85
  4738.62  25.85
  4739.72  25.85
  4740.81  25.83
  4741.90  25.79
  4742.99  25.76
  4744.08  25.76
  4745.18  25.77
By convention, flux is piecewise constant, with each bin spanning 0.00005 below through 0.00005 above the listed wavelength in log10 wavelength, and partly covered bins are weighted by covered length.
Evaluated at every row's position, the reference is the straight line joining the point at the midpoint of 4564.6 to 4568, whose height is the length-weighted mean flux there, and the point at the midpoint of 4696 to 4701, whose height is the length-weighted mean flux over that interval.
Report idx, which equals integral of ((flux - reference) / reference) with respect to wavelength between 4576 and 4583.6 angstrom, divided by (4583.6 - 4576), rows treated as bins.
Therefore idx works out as -0.012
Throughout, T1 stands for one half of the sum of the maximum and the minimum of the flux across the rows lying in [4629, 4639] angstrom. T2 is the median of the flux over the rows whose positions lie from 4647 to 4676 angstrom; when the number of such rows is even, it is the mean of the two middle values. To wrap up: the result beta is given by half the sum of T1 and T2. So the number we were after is 25.7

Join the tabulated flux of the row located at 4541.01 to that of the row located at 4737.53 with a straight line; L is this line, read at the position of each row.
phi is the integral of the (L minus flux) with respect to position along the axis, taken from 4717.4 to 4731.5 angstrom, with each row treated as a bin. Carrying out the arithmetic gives 2.5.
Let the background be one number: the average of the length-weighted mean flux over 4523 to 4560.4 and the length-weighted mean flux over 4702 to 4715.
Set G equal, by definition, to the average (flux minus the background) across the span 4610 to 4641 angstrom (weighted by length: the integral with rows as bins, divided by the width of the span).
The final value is 0.23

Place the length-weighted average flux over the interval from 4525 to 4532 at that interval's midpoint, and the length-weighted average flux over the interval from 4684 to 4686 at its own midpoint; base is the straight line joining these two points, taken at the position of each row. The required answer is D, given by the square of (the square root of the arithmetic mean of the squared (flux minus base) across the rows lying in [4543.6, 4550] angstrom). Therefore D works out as 0.15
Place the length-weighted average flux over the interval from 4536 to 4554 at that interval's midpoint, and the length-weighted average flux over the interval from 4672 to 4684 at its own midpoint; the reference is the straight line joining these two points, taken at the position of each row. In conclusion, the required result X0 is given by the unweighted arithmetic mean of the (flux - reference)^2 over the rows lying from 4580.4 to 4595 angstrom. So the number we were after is 0.28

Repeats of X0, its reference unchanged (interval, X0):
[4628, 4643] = 0.22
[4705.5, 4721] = 0.05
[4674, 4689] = 0.24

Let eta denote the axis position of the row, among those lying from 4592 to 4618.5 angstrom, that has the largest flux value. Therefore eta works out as 4609.48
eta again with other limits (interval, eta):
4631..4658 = 4642.50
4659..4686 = 4685.46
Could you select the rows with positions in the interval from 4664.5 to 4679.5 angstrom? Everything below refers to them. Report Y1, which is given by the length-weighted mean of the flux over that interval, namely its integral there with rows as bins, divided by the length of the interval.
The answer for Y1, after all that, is 25.7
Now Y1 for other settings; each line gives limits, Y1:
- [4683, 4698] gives 26.5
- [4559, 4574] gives 25.9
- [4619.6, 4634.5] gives 25.6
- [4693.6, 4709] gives 25.9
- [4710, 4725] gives 26.2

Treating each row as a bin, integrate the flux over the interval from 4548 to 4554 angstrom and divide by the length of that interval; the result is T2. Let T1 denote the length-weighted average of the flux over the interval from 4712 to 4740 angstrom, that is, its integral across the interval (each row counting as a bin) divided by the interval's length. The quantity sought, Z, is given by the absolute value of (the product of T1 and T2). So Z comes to 648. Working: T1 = 25.8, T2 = 25.1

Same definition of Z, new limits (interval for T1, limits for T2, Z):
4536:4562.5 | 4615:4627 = 647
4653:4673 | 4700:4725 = 671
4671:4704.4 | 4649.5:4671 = 670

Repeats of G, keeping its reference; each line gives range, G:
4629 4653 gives 0.24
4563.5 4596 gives -0.17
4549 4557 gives -0.43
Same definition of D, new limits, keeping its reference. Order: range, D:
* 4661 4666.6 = 0.38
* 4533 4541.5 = 0.20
